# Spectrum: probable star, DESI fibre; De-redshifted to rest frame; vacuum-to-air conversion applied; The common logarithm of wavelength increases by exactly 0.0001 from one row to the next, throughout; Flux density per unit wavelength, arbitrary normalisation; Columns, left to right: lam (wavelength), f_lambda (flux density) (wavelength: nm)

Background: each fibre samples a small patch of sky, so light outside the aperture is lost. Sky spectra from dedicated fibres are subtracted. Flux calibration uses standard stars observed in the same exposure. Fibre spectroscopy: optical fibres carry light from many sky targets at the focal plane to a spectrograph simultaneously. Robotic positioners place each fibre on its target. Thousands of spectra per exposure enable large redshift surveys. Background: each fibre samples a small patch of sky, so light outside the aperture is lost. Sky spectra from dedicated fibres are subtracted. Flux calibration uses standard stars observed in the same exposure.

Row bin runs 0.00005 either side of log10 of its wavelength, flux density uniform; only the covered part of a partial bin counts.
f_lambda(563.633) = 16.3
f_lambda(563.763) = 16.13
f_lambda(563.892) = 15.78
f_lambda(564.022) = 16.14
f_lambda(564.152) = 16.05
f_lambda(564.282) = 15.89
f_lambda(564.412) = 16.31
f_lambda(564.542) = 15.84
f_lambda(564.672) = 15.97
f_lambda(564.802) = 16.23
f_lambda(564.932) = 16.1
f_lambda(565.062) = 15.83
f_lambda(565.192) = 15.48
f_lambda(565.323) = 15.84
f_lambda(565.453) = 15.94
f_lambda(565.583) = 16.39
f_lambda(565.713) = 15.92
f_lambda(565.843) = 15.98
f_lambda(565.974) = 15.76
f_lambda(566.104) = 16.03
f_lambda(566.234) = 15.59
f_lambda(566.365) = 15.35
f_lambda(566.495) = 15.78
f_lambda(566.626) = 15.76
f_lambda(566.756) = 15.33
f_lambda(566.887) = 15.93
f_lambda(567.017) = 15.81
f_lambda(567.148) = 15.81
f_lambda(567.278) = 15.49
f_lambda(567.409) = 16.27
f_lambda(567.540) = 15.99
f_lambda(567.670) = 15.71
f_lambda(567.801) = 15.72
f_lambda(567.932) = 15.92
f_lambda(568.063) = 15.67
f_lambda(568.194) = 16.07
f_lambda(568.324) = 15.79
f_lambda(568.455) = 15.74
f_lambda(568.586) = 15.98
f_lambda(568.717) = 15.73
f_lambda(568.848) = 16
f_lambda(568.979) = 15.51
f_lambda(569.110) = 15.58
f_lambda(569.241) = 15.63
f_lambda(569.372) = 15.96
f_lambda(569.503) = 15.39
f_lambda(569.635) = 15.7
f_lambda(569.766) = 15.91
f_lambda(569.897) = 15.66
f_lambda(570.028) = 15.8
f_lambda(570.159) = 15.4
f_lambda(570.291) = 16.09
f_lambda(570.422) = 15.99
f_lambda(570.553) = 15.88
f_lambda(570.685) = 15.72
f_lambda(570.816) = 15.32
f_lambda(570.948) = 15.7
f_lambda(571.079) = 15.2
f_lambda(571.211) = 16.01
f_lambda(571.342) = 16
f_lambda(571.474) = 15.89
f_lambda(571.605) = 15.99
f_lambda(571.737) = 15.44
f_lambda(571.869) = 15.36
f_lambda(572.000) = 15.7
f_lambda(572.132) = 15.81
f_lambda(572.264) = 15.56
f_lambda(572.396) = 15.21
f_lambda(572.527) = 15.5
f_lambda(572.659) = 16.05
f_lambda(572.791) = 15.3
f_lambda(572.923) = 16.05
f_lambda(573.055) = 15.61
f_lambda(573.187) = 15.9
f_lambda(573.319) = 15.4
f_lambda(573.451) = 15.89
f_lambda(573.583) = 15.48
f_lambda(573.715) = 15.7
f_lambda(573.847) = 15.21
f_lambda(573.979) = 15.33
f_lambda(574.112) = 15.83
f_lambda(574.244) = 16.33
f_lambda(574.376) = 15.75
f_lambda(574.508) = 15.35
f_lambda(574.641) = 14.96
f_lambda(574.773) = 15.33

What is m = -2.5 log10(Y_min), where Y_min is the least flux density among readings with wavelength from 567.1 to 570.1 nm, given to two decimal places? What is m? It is -2.97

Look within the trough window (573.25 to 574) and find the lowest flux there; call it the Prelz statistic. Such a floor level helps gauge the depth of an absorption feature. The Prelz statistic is 15.21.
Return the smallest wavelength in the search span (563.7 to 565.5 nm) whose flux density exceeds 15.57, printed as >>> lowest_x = 563.763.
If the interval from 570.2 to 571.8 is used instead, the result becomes 570.291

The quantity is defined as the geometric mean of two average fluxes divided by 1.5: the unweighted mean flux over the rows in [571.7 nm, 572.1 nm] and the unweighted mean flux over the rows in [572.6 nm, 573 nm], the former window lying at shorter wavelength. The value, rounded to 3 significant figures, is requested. 10.4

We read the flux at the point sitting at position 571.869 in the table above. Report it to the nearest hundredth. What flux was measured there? 15.36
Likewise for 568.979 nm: 15.51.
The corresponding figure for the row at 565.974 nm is 15.76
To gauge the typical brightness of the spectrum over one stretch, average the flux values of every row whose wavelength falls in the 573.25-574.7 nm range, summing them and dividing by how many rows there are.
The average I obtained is 15.6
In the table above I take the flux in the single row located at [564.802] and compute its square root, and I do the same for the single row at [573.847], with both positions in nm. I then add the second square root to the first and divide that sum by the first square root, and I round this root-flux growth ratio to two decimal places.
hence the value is 1.97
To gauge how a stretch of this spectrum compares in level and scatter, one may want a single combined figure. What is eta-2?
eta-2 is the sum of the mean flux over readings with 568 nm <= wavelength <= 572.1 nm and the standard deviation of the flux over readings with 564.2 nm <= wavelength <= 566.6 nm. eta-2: 16.0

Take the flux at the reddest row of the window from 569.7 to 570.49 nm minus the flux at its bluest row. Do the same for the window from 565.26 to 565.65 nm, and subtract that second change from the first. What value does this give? -0.5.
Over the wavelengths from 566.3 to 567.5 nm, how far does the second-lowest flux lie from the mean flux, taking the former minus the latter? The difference -0.38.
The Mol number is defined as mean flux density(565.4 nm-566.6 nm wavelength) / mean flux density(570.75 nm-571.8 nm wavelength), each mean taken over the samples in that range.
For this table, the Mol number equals 1.01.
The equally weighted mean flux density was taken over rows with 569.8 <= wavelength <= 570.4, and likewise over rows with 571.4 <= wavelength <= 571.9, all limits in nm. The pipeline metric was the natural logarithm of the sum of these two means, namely 3.45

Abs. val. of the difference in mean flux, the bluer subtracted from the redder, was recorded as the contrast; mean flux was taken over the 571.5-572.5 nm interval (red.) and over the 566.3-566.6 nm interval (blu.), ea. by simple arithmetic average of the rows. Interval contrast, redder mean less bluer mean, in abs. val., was 0.02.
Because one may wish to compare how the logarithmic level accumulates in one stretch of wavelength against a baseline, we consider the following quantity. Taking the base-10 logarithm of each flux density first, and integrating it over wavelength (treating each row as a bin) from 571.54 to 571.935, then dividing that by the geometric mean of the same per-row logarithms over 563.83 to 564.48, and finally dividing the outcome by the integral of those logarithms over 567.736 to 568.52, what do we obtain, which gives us 0.42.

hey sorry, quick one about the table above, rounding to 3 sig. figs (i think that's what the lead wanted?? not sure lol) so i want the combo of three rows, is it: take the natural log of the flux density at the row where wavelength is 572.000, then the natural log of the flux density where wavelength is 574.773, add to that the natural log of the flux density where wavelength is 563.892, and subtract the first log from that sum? 2.73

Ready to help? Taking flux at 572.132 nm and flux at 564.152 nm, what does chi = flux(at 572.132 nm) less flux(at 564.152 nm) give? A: -0.2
